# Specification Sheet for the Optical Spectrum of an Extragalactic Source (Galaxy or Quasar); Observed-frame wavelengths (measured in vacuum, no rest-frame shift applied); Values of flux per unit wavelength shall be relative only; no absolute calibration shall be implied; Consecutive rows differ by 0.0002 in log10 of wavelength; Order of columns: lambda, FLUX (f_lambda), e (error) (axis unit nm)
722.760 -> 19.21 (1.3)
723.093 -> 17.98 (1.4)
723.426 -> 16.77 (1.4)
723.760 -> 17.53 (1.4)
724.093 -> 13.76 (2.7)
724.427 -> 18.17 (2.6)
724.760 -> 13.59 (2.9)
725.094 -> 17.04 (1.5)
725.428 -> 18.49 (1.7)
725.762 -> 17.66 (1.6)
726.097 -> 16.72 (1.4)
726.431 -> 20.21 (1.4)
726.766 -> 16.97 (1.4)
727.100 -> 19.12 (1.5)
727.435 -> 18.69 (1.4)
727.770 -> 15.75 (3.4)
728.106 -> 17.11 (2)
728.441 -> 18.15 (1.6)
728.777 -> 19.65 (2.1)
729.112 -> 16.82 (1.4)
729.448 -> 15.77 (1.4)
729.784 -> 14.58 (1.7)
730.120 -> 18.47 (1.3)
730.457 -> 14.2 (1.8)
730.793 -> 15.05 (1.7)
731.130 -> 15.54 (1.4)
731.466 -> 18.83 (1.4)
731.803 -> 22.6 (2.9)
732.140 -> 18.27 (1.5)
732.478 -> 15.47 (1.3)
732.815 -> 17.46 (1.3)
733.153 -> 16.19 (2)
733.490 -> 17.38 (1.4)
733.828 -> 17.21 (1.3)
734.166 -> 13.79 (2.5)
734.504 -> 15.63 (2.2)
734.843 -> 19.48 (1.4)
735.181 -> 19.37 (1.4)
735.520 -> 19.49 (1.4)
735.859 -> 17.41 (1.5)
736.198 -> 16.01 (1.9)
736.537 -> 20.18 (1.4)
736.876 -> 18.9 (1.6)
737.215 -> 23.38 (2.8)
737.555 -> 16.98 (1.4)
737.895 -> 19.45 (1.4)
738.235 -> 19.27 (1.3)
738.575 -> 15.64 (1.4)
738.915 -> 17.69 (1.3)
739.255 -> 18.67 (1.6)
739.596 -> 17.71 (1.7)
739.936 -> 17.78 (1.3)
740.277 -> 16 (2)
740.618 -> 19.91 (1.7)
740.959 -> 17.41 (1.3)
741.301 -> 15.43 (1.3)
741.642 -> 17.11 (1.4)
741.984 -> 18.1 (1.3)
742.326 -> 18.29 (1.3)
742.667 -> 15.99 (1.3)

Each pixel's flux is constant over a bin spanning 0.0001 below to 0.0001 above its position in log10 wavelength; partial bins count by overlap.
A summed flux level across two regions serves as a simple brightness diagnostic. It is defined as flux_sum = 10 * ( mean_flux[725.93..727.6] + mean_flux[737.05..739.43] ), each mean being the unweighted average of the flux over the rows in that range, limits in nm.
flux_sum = 371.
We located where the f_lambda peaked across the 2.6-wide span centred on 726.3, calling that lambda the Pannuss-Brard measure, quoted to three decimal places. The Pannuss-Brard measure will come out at 726.431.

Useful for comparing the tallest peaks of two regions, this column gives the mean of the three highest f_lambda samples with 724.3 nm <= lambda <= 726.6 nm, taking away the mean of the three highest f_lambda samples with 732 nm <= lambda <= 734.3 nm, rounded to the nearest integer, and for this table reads 1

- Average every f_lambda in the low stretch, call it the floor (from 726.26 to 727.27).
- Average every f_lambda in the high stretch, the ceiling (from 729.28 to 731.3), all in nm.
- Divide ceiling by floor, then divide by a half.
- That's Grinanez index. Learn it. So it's 1.66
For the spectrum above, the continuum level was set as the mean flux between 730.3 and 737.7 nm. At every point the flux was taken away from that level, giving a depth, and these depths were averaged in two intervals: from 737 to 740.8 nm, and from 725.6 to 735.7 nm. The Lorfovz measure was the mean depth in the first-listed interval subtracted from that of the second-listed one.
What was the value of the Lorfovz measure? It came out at 1.0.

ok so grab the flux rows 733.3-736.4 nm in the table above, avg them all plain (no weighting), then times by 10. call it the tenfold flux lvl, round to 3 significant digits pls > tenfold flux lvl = 173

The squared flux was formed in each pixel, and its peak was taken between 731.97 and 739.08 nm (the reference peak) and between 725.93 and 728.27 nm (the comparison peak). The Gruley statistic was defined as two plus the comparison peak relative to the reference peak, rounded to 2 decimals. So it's 2.75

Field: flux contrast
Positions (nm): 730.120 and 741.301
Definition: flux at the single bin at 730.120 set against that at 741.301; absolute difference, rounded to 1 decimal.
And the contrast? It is 3.0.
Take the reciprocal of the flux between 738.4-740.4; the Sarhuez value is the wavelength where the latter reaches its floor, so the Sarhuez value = 739.255 nm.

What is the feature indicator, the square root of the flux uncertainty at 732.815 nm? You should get 1.14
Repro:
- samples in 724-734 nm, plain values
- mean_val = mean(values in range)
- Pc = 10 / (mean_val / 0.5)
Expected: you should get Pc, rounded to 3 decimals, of 0.291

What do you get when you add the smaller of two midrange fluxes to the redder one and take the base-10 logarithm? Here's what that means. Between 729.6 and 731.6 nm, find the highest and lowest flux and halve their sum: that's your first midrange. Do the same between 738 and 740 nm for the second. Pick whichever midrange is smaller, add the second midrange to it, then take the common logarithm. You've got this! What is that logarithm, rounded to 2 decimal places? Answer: 1.53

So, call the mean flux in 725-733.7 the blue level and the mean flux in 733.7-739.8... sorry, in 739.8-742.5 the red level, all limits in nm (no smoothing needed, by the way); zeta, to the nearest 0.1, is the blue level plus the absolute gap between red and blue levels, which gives 17.5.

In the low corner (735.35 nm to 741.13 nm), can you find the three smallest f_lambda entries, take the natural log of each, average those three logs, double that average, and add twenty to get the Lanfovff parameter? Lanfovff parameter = 25.5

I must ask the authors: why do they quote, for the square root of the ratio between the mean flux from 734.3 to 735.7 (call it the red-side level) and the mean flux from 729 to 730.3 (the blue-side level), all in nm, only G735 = 1.06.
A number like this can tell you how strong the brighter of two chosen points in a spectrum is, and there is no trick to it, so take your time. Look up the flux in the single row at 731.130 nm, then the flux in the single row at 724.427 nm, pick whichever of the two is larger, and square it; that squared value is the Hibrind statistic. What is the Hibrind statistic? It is 330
